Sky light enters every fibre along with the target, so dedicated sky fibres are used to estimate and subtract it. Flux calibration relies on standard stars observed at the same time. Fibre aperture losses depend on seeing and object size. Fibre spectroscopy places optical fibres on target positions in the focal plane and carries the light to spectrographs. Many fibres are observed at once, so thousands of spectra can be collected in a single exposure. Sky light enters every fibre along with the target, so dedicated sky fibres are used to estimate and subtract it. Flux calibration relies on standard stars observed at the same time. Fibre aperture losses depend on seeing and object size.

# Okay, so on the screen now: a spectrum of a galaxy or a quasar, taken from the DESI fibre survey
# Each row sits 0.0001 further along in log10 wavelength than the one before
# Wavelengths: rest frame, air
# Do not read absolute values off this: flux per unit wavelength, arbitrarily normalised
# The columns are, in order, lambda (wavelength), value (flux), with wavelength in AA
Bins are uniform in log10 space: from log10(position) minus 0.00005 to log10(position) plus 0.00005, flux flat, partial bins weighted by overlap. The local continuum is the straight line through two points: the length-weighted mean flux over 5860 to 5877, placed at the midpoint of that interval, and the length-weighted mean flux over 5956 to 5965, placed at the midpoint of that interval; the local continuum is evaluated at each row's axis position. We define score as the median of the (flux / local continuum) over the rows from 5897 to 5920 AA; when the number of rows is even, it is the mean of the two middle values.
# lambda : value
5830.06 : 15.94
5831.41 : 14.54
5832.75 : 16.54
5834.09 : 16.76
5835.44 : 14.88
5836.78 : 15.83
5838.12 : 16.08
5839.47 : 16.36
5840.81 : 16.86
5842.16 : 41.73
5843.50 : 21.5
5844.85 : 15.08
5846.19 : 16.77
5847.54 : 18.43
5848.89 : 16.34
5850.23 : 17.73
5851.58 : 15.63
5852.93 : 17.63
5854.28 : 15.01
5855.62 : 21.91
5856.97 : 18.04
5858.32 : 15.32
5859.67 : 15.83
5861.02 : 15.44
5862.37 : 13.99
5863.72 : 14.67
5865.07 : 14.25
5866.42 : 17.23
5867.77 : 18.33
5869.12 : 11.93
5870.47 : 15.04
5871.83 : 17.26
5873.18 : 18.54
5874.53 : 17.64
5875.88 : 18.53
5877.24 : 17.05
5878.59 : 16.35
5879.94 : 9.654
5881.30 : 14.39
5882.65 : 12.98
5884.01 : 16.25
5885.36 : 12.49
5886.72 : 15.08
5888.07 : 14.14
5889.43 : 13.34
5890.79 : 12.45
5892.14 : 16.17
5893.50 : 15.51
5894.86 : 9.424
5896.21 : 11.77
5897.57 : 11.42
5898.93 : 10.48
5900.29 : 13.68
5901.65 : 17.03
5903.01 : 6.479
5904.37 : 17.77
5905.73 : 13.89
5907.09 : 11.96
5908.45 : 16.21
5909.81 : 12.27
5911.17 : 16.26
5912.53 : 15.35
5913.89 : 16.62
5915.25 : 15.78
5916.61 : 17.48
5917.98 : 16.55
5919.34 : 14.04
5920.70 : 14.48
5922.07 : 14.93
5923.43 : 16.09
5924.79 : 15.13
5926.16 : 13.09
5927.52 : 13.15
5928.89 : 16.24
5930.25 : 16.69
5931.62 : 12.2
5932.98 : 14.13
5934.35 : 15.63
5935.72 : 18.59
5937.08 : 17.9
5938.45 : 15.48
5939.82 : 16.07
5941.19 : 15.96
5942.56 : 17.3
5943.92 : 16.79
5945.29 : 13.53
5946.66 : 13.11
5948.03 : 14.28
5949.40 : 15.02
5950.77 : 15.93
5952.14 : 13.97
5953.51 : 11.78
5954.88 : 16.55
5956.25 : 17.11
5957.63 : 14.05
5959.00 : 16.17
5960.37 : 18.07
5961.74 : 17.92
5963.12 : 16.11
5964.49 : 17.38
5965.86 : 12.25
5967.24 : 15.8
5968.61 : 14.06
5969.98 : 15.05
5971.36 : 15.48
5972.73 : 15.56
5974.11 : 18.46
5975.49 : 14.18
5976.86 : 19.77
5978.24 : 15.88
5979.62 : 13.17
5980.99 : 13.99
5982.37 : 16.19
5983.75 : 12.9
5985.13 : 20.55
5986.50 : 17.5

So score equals 0.94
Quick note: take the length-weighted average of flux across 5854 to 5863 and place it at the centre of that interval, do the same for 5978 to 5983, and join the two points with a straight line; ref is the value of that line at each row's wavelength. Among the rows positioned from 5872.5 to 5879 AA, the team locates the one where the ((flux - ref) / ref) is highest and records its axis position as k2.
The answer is 5875.88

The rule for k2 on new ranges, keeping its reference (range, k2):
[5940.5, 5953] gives 5942.56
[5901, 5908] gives 5904.37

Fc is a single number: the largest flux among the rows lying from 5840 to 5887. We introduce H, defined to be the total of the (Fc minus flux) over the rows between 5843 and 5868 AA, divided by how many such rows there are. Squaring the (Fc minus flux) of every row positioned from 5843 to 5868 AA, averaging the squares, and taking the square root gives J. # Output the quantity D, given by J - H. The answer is 0.093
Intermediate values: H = 24.9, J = 25.0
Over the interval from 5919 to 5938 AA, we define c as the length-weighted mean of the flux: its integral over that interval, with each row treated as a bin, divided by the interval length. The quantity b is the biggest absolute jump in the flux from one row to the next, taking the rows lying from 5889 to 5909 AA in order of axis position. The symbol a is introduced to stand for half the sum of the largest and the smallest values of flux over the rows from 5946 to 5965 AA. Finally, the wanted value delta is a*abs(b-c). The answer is 58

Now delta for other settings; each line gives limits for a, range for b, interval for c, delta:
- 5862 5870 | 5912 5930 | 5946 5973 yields 184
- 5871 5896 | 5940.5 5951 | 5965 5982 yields 169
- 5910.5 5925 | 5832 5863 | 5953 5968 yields 143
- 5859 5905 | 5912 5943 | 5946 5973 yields 135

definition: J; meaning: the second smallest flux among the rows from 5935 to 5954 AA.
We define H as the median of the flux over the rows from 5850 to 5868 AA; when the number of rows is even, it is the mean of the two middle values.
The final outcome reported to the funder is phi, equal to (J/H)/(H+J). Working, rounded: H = 15.7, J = 13.11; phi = 0.0289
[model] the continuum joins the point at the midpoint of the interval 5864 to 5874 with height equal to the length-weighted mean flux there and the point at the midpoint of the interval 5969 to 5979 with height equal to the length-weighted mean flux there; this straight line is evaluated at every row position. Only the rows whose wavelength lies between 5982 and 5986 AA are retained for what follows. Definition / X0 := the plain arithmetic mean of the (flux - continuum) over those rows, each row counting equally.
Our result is 0.3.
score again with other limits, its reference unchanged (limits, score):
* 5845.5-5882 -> 1.02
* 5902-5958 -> 0.94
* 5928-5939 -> 0.97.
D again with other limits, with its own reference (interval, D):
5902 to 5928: 0.116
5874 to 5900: 0.125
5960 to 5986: 0.097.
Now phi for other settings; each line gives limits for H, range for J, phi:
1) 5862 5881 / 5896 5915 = 0.0231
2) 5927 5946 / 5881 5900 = 0.0247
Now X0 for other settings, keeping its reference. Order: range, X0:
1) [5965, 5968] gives -2.2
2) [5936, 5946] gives 0.0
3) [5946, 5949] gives -2.5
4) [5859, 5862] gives -0.4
